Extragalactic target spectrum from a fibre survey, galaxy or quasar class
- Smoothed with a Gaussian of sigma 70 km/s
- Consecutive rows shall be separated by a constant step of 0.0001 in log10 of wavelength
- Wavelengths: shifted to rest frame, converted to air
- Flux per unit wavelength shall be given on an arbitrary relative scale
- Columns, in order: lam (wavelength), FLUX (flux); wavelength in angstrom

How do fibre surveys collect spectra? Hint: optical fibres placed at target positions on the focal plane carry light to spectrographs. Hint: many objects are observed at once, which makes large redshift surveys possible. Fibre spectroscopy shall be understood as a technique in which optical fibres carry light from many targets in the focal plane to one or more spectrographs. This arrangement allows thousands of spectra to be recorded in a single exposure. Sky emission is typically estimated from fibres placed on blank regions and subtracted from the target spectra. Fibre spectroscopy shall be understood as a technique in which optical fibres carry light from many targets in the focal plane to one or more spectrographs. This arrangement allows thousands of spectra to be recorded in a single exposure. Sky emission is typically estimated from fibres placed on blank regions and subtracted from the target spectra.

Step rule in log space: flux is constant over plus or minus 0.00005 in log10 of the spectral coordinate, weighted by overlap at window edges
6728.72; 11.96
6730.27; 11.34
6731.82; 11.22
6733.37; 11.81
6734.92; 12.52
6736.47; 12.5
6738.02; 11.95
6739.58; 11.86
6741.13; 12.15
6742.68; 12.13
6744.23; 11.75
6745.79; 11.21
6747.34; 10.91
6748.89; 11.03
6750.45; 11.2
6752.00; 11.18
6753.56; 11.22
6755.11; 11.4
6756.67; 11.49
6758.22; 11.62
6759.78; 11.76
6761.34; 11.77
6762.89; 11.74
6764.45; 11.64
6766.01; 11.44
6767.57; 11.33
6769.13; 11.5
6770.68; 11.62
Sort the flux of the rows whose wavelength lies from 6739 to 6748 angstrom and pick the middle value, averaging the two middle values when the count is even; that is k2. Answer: 11.8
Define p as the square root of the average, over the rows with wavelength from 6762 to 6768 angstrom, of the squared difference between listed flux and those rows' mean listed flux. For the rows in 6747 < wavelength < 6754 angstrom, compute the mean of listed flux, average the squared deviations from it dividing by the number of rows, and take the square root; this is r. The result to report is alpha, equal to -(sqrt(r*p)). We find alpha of -0.14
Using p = 0.16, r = 0.120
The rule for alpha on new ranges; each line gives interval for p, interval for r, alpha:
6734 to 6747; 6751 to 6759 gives -0.26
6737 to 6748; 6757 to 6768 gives -0.26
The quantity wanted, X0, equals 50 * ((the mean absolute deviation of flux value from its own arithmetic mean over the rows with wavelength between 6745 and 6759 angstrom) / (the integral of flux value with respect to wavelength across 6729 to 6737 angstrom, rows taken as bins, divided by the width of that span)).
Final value 0.7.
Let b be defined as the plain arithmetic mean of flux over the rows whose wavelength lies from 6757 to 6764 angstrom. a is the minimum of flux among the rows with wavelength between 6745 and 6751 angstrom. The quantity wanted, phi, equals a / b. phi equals 0.93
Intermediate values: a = 10.91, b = 11.7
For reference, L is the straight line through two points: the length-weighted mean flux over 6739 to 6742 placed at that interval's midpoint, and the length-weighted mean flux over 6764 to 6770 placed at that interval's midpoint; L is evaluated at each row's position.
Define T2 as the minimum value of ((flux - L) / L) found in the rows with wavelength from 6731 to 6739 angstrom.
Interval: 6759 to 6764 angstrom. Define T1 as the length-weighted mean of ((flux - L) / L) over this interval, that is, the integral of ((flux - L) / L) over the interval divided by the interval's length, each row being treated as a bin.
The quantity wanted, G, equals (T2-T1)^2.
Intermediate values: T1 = 0.014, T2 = -0.08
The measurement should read 0.0091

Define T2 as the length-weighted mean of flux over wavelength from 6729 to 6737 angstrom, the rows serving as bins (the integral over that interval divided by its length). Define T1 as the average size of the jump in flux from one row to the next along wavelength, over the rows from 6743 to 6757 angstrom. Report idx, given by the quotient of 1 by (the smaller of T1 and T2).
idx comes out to 5.5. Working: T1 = 0.18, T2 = 11.9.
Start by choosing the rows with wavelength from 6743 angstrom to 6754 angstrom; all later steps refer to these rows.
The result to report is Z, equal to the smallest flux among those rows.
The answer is 10.91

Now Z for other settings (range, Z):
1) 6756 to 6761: 11.49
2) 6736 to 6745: 11.75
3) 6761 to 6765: 11.64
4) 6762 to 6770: 11.33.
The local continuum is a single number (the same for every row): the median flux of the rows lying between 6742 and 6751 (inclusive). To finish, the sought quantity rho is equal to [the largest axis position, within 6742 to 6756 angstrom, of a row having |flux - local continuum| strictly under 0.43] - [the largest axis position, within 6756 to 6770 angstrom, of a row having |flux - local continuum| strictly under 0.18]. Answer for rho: -12.5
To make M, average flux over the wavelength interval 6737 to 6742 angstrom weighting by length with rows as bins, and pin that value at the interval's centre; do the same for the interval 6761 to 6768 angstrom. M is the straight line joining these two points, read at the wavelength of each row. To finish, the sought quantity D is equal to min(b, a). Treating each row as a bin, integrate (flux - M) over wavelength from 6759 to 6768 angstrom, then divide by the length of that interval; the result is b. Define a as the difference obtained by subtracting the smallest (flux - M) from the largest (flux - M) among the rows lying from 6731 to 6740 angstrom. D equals 0.0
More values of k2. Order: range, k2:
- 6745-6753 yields 11.2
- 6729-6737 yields 11.8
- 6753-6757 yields 11.4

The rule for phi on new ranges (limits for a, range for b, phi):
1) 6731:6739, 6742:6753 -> 0.99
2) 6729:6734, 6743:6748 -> 0.99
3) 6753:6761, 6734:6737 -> 0.90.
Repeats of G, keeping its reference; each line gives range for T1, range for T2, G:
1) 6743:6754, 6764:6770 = 0.0016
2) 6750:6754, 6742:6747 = 0.0001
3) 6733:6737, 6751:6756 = 0.0042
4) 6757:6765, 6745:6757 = 0.0082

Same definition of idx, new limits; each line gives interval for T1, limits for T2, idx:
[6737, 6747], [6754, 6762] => 3.8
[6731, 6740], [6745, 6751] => 2.6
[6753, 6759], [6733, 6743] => 7.5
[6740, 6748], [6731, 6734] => 3.2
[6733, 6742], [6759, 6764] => 3.0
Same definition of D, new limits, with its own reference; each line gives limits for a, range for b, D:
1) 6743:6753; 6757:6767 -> 0.0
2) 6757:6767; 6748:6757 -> -0.6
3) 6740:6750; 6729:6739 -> -0.2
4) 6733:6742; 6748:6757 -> -0.6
